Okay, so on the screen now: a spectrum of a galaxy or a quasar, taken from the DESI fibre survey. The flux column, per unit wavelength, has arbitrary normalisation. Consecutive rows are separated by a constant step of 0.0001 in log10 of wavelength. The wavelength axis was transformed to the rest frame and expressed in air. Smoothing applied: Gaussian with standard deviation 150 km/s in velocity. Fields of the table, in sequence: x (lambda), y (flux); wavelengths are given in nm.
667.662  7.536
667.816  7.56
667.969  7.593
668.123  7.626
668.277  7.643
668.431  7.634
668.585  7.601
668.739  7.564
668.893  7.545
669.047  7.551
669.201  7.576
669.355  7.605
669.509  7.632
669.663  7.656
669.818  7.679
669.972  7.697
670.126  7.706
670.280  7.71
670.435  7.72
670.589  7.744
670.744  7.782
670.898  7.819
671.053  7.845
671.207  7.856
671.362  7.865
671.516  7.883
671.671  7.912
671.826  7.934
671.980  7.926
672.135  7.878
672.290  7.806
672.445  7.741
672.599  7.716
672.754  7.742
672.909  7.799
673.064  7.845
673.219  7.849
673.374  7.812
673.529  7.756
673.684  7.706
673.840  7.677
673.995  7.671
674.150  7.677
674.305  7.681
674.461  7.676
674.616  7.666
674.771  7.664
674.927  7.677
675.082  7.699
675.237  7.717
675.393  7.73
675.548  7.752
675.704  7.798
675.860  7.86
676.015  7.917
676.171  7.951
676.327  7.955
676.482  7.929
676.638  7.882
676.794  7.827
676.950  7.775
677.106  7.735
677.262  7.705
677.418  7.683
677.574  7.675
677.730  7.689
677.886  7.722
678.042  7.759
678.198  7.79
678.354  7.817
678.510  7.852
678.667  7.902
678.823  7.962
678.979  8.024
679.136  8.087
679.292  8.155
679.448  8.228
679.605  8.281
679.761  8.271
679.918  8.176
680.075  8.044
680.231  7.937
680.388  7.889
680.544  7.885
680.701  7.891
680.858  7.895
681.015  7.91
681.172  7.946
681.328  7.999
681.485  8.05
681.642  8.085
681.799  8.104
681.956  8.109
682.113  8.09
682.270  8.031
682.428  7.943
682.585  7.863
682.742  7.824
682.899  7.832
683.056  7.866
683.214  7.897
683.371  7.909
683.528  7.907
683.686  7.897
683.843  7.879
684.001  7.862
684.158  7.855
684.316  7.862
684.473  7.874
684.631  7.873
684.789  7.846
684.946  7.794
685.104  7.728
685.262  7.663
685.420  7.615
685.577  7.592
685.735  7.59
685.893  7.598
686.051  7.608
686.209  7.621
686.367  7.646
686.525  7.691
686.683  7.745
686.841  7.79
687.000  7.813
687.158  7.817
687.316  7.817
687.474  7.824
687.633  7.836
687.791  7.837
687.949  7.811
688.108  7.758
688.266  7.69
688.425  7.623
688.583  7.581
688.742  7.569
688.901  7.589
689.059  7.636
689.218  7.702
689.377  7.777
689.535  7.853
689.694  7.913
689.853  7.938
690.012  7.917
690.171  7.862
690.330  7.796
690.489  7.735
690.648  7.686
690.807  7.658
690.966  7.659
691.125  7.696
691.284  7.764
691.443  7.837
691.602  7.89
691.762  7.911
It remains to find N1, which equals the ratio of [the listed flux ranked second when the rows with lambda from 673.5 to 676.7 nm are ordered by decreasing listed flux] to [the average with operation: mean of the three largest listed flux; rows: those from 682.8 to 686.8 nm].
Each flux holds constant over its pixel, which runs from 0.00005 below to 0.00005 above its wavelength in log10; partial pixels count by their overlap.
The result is 1.01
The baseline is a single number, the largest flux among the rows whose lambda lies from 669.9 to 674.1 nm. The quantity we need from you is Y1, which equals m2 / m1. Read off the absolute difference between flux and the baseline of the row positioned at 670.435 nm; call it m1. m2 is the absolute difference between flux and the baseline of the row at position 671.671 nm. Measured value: 0.1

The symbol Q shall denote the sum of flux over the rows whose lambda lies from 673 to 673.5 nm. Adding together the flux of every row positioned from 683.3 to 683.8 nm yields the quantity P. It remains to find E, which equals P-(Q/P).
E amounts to 22.7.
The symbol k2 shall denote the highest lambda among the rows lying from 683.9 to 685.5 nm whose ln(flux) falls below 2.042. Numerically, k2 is 685.420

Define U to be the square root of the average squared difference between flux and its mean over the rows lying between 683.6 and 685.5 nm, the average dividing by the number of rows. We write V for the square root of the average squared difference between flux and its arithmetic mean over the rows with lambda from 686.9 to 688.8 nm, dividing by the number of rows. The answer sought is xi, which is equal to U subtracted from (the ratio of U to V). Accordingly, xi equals 0.8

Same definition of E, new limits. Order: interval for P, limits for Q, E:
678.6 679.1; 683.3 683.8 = 22.9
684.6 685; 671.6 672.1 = 22.5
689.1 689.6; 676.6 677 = 22.3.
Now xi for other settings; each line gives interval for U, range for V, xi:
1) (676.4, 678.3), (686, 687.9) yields 0.8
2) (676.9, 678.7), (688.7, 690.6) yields 0.5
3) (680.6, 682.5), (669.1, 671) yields 1.1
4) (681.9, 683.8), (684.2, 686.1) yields 0.7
